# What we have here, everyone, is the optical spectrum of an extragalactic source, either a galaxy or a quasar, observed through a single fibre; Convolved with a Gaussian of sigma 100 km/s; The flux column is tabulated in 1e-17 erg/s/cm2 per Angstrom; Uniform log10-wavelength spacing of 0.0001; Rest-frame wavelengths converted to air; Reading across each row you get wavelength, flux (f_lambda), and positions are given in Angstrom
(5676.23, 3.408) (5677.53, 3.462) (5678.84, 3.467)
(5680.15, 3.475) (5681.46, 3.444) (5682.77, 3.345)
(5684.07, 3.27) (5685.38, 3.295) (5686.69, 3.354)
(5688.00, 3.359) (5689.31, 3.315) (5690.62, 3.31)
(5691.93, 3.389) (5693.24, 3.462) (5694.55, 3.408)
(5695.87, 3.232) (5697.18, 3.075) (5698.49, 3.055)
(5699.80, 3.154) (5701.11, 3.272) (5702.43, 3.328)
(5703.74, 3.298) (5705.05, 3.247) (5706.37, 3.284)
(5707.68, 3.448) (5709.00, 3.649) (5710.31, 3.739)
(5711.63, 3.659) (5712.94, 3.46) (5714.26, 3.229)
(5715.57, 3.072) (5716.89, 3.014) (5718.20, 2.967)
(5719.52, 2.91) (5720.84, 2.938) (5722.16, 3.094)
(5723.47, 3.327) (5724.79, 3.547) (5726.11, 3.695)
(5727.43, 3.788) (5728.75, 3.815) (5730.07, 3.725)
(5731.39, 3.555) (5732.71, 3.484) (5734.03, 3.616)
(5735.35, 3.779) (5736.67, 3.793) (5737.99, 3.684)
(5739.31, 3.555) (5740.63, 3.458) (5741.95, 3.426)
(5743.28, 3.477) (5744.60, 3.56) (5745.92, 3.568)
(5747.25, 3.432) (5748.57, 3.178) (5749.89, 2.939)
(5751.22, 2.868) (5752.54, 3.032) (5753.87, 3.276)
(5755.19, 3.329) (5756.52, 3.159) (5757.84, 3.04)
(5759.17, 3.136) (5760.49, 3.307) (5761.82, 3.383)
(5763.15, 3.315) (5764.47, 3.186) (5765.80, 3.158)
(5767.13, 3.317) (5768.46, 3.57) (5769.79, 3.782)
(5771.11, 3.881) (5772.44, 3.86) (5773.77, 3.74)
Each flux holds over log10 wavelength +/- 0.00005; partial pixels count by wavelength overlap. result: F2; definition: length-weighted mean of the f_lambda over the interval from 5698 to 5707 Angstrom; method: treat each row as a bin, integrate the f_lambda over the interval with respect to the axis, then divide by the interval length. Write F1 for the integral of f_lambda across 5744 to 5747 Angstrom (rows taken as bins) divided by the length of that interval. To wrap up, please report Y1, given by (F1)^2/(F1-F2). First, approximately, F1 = 3.5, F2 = 3.24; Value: 41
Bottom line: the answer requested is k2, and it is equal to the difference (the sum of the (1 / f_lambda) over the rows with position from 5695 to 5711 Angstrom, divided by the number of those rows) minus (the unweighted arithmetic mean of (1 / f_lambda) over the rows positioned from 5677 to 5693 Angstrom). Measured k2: 0.006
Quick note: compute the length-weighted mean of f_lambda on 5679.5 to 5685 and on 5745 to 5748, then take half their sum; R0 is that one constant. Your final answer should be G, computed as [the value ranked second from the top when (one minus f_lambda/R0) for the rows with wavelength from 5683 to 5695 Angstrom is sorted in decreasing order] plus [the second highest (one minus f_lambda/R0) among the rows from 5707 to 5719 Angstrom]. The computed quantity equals 0.17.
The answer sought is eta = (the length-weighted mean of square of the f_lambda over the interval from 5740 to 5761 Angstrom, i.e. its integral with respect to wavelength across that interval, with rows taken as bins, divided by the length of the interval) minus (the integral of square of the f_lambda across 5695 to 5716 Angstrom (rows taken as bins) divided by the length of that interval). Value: -0.4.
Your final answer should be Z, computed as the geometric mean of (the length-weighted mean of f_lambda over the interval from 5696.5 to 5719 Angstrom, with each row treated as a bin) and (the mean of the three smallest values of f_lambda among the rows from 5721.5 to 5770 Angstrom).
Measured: 3.11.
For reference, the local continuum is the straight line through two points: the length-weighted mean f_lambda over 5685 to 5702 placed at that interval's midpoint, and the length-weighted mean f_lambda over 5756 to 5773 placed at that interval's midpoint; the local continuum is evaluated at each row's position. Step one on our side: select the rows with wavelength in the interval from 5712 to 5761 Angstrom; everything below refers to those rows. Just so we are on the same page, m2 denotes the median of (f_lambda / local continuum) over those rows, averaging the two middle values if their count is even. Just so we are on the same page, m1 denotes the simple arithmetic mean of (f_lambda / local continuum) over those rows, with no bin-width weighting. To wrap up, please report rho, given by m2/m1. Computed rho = 1.02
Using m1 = 1.00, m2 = 1.02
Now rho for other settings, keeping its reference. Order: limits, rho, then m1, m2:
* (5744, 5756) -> 1.01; 0.96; 0.97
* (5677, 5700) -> 1.01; 1.02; 1.02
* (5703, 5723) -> 1.00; 0.99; 0.98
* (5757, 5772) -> 0.98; 0.99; 0.98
